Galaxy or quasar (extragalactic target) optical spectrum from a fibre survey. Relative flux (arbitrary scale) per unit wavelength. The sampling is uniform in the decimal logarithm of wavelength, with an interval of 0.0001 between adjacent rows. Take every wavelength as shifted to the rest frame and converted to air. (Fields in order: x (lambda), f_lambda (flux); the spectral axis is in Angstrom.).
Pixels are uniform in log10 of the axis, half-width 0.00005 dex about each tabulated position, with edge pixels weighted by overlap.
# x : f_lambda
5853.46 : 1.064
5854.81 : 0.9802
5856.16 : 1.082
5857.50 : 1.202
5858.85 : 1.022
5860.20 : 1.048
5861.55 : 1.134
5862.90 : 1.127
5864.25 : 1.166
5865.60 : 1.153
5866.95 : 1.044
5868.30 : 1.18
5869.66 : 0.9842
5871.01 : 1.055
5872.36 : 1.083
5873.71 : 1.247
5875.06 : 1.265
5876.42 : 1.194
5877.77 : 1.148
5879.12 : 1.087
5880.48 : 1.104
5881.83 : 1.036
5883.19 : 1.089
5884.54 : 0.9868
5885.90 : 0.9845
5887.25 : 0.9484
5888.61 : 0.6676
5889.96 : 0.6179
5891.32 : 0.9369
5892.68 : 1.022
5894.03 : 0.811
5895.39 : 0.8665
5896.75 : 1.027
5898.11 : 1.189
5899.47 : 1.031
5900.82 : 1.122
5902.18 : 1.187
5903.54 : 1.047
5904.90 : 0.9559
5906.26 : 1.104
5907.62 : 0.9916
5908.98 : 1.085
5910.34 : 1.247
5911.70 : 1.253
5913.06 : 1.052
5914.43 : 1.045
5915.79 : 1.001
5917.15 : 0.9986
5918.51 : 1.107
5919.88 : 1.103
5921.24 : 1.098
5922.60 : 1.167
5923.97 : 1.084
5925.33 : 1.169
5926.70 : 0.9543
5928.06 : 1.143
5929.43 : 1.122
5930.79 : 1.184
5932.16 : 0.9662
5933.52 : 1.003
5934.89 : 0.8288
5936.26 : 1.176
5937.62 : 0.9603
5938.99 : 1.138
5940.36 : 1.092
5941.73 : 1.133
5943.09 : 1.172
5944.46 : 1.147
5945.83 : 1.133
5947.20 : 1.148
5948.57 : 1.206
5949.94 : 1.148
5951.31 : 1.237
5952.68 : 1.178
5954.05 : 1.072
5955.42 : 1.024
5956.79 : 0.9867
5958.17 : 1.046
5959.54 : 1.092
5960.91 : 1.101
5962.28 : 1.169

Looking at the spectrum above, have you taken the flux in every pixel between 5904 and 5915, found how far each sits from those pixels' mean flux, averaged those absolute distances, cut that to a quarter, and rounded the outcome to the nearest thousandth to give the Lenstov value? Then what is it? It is 0.021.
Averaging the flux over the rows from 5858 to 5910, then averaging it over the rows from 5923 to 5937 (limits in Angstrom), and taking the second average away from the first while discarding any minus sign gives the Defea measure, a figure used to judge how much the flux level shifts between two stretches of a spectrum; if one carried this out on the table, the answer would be 0.017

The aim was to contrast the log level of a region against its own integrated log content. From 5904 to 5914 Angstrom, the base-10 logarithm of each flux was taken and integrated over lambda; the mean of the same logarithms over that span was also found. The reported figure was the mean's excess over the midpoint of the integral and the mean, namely -0.17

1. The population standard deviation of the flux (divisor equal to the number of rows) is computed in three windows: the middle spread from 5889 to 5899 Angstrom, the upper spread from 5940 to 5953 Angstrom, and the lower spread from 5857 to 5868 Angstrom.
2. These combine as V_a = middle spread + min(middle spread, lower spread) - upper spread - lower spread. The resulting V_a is 0.13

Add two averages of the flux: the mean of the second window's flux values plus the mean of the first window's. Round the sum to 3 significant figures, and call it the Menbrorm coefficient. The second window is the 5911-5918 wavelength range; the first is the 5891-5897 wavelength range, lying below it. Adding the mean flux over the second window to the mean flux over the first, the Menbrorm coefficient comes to 2.00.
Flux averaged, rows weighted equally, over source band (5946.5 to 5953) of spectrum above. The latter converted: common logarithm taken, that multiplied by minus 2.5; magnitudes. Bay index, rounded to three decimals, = -0.183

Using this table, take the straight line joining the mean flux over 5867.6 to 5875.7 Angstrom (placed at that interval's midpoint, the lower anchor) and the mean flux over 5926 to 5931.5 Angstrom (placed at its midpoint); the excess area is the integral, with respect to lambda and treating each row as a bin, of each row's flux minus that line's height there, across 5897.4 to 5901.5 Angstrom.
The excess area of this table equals -0.02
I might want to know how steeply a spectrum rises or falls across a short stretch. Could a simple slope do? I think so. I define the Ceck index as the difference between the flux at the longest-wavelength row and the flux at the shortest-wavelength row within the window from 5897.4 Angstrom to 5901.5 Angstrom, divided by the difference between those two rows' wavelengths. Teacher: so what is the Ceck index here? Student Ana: -0.025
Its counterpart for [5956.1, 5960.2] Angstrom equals 0.038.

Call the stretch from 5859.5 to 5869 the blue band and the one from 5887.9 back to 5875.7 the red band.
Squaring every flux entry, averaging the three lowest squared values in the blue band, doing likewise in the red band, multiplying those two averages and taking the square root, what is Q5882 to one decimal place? 1.0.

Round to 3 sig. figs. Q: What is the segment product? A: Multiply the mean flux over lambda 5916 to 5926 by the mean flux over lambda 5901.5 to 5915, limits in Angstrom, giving 1.21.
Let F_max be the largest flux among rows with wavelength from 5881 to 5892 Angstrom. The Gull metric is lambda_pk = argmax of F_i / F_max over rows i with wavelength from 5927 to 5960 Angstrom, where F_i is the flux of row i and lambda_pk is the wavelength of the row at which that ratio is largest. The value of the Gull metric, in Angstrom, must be 5951.31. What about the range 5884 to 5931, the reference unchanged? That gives 5911.70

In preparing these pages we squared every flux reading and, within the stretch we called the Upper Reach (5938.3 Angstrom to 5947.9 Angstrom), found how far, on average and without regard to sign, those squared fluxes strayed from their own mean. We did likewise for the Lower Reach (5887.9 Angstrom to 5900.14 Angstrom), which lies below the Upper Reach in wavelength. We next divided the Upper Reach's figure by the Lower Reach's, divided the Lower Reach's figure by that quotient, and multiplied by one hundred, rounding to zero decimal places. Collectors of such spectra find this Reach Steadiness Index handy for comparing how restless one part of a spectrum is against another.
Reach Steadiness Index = 195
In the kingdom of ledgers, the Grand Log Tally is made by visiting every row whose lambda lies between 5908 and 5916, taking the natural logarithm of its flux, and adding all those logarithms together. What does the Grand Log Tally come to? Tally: 0.62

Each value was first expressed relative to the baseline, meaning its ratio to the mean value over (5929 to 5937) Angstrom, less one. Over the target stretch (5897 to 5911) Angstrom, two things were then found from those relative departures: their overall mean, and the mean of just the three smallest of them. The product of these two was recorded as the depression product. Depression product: -0.002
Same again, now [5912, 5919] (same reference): 0.000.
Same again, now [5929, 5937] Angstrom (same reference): 0.000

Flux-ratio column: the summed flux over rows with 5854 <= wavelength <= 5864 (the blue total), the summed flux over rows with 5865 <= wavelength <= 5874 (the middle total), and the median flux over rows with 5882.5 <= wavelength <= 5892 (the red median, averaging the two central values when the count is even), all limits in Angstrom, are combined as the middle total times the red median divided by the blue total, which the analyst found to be 0.97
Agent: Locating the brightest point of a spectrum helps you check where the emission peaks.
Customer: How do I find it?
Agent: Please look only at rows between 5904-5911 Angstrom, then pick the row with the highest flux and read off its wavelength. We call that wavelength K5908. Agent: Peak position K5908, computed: 5910.34 Angstrom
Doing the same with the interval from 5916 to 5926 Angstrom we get 5925.33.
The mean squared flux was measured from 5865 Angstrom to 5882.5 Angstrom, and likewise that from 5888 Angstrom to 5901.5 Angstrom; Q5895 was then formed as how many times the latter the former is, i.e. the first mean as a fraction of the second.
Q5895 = 1.41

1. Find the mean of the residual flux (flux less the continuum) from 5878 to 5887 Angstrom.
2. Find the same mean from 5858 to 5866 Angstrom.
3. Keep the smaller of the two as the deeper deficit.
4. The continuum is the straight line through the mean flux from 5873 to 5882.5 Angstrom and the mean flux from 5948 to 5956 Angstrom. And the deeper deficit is -0.106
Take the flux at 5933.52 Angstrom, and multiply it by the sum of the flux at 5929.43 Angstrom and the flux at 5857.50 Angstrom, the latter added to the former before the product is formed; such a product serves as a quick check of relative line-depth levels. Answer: 2.3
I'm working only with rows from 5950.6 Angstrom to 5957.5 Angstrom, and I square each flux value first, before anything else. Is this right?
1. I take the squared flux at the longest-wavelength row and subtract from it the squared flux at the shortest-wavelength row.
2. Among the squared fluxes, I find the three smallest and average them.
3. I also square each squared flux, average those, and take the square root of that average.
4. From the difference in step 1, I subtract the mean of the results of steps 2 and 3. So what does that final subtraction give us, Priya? -1.7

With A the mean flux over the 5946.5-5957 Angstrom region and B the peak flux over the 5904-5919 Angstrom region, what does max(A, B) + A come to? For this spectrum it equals 2.38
